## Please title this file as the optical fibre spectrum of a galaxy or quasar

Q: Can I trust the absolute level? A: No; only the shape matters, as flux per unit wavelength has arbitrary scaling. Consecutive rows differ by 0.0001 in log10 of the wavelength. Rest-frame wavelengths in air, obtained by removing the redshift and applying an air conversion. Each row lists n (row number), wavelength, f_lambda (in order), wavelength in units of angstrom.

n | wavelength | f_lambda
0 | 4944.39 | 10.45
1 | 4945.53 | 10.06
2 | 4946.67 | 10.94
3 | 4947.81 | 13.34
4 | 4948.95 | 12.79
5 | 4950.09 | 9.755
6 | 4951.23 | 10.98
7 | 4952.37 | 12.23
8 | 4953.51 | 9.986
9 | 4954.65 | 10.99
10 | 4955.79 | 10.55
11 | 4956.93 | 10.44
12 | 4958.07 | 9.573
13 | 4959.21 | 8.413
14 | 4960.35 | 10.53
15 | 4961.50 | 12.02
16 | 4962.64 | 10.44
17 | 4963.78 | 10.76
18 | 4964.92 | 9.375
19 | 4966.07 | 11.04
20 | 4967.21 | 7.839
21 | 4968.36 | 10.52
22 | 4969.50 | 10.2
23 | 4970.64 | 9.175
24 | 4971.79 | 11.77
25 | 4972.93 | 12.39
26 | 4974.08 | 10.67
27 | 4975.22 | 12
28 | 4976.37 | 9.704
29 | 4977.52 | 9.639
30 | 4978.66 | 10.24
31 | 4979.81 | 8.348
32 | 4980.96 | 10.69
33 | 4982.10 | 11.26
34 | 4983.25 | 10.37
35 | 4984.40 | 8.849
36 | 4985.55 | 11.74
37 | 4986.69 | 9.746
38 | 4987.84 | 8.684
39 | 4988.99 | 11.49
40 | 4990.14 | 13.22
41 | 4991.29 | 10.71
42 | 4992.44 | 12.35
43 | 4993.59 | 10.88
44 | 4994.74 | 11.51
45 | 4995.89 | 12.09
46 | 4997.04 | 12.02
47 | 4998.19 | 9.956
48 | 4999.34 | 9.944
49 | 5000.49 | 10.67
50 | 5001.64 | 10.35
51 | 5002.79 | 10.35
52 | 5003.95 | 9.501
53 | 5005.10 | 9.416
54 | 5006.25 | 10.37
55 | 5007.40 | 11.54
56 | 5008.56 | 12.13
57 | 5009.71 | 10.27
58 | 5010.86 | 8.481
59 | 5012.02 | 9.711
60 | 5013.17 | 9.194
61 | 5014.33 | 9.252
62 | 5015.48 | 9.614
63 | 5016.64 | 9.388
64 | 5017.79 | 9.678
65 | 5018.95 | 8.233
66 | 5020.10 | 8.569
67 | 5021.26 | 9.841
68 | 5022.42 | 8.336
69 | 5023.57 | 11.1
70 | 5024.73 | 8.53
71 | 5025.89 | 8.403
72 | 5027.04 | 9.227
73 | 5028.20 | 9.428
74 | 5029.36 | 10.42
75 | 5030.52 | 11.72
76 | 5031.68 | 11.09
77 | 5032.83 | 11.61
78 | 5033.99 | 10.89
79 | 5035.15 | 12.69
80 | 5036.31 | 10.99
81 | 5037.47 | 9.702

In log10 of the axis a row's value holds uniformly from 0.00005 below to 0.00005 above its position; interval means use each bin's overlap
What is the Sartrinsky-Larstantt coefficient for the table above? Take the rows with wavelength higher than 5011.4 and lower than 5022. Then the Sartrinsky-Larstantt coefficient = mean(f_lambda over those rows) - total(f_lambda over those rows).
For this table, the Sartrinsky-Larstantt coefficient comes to -74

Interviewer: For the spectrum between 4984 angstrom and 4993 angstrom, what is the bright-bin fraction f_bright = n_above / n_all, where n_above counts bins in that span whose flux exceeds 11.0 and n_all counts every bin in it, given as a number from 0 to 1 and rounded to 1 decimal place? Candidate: 0.5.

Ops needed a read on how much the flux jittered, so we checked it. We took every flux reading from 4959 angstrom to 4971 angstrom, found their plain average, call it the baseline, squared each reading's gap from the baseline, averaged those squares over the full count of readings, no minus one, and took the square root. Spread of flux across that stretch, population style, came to 1.16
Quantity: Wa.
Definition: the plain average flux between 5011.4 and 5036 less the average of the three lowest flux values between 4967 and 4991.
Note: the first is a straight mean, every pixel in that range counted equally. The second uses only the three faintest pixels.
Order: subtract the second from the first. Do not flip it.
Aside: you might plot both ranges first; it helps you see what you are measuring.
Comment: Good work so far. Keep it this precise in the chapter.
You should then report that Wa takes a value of 1.6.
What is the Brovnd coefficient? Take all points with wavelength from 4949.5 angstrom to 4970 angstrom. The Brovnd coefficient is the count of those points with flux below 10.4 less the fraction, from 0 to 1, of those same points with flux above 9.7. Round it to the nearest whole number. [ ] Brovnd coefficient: 6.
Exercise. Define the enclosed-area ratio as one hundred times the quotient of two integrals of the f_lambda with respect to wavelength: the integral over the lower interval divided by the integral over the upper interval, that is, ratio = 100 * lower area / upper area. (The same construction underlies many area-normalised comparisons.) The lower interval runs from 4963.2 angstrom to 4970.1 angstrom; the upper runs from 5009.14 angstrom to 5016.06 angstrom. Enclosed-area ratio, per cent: 105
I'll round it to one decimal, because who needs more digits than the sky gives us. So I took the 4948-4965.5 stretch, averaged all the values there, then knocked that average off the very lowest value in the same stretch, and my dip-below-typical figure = -2.2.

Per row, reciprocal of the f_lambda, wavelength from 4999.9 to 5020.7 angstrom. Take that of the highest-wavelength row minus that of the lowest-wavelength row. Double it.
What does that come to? 0.046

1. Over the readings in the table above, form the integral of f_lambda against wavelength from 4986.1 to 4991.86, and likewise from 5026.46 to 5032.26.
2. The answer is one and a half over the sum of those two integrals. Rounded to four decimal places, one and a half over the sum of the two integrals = 0.0123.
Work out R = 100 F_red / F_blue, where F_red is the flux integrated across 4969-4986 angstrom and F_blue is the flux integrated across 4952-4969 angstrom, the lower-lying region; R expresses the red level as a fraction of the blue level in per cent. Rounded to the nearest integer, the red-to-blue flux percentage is 102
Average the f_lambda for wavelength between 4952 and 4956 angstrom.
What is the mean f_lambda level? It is 10.9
